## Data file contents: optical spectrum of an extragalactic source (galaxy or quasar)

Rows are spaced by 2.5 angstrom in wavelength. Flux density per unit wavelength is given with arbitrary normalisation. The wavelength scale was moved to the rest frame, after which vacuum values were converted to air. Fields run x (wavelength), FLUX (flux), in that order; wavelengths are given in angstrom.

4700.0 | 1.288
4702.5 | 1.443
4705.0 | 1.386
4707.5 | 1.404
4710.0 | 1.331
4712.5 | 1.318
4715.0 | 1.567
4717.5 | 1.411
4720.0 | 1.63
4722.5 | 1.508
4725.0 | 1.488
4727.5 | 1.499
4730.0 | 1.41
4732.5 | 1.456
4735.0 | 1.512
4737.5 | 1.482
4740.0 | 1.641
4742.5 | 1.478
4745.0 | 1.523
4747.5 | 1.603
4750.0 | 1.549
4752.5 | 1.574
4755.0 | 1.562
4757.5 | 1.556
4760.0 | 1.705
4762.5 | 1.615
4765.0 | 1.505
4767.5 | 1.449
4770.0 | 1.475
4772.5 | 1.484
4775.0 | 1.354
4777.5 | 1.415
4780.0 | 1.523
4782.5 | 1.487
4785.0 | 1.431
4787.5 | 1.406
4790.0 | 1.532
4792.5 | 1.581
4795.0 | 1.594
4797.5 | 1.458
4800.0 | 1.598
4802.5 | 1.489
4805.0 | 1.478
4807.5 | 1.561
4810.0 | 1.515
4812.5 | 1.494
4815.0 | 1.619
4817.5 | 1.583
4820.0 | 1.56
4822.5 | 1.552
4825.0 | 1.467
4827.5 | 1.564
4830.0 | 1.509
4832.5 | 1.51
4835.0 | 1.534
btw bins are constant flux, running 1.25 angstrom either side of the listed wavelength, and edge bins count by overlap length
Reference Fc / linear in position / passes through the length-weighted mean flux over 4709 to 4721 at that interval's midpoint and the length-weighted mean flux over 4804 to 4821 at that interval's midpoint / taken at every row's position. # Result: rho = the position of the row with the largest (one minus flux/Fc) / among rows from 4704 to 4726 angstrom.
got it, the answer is 4712.5 angstrom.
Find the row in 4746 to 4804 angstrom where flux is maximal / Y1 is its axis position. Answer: 4760.0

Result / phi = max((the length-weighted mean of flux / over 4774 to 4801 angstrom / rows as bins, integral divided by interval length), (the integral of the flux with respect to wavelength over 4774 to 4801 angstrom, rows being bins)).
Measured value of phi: 40.2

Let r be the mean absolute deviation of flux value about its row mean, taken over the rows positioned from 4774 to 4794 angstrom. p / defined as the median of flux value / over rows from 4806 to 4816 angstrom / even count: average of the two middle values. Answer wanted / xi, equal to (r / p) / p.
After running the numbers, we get 0.0273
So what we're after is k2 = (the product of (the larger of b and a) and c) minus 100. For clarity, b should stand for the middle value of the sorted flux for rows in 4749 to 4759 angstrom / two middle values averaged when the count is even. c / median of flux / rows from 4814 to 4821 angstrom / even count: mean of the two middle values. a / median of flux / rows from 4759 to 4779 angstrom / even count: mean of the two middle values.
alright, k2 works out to -97.5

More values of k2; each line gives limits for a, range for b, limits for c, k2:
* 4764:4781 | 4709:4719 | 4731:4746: -97.8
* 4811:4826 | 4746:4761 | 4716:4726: -97.7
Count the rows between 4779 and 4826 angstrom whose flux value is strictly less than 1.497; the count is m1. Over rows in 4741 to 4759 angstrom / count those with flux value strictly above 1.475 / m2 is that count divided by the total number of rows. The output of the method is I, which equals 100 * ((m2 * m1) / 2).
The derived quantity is 400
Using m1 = 8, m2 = 1.00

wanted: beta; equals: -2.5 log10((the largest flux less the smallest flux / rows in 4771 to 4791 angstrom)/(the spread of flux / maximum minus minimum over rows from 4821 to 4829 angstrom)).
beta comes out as -0.7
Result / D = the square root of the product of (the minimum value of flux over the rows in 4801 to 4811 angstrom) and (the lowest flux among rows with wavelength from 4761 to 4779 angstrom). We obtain 1.41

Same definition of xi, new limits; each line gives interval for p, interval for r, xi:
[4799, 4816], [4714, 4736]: 0.0219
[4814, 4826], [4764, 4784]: 0.0171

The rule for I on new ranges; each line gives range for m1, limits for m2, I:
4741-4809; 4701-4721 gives 150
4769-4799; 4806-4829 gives 356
